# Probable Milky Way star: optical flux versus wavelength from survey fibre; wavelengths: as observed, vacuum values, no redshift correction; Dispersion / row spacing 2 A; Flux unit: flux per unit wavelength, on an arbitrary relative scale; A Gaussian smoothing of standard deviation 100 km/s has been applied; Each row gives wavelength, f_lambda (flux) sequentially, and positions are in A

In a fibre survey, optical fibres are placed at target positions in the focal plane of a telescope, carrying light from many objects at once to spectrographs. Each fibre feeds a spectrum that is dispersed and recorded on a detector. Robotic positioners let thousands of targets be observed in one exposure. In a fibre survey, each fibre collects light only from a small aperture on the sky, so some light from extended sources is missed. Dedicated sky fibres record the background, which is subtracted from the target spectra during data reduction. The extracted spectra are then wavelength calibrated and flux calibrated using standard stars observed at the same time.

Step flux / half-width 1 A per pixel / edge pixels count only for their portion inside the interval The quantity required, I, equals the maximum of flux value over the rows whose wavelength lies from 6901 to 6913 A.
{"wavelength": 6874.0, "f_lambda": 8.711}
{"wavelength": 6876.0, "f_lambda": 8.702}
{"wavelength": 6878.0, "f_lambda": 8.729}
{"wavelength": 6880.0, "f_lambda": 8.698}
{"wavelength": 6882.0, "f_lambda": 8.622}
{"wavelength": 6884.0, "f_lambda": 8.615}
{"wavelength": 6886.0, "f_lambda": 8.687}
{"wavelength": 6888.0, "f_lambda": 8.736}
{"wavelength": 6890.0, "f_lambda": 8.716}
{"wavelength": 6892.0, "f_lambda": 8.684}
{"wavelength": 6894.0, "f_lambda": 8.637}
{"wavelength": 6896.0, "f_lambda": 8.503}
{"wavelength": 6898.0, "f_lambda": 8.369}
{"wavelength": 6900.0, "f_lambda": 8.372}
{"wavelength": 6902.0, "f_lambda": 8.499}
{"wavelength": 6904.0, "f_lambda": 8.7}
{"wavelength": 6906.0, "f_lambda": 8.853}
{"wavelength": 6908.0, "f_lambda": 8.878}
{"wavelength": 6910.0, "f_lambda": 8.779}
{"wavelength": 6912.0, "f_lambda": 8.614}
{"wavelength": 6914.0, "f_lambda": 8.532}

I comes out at 8.878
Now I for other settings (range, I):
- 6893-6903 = 8.637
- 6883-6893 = 8.736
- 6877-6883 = 8.729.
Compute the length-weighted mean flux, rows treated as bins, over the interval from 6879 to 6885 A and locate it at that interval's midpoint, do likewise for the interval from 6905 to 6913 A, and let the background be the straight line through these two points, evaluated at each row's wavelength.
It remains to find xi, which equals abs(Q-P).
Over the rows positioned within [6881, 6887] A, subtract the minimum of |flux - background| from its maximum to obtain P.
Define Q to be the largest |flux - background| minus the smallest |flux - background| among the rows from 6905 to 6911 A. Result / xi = 0.08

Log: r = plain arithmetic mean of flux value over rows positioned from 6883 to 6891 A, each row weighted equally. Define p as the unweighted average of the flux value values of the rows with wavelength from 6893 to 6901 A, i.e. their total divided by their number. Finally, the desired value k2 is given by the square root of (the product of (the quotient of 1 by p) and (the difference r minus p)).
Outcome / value 0.16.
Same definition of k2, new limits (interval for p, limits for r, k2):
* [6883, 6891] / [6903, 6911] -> 0.11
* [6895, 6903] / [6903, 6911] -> 0.21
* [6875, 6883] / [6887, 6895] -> 0.03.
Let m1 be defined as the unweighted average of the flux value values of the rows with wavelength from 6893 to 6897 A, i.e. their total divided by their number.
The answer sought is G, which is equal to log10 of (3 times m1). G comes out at 1.41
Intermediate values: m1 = 8.57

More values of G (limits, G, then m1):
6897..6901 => 1.40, 8.37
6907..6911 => 1.42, 8.83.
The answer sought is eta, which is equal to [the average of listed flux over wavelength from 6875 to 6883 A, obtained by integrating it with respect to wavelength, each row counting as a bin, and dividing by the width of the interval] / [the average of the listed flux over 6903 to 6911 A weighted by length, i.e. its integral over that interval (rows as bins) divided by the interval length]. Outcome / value 0.987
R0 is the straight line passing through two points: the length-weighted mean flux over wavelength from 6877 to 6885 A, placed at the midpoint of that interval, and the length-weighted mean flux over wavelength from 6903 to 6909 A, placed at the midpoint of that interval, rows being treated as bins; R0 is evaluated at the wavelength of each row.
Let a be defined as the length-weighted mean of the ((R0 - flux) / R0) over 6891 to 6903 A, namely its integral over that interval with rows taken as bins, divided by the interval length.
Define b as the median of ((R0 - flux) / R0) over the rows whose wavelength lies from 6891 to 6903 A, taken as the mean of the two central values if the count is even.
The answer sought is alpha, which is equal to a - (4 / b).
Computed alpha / -130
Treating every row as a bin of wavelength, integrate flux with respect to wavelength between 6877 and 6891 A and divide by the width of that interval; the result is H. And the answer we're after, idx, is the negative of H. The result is -8.69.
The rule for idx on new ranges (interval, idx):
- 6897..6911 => -8.64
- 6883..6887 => -8.65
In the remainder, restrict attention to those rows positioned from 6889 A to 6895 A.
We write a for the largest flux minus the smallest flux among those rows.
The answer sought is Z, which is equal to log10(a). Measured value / -1.10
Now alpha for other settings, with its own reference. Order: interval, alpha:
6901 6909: -1253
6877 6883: 917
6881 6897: -730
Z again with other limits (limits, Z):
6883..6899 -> -0.44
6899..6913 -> -0.30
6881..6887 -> -1.14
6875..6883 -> -0.97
